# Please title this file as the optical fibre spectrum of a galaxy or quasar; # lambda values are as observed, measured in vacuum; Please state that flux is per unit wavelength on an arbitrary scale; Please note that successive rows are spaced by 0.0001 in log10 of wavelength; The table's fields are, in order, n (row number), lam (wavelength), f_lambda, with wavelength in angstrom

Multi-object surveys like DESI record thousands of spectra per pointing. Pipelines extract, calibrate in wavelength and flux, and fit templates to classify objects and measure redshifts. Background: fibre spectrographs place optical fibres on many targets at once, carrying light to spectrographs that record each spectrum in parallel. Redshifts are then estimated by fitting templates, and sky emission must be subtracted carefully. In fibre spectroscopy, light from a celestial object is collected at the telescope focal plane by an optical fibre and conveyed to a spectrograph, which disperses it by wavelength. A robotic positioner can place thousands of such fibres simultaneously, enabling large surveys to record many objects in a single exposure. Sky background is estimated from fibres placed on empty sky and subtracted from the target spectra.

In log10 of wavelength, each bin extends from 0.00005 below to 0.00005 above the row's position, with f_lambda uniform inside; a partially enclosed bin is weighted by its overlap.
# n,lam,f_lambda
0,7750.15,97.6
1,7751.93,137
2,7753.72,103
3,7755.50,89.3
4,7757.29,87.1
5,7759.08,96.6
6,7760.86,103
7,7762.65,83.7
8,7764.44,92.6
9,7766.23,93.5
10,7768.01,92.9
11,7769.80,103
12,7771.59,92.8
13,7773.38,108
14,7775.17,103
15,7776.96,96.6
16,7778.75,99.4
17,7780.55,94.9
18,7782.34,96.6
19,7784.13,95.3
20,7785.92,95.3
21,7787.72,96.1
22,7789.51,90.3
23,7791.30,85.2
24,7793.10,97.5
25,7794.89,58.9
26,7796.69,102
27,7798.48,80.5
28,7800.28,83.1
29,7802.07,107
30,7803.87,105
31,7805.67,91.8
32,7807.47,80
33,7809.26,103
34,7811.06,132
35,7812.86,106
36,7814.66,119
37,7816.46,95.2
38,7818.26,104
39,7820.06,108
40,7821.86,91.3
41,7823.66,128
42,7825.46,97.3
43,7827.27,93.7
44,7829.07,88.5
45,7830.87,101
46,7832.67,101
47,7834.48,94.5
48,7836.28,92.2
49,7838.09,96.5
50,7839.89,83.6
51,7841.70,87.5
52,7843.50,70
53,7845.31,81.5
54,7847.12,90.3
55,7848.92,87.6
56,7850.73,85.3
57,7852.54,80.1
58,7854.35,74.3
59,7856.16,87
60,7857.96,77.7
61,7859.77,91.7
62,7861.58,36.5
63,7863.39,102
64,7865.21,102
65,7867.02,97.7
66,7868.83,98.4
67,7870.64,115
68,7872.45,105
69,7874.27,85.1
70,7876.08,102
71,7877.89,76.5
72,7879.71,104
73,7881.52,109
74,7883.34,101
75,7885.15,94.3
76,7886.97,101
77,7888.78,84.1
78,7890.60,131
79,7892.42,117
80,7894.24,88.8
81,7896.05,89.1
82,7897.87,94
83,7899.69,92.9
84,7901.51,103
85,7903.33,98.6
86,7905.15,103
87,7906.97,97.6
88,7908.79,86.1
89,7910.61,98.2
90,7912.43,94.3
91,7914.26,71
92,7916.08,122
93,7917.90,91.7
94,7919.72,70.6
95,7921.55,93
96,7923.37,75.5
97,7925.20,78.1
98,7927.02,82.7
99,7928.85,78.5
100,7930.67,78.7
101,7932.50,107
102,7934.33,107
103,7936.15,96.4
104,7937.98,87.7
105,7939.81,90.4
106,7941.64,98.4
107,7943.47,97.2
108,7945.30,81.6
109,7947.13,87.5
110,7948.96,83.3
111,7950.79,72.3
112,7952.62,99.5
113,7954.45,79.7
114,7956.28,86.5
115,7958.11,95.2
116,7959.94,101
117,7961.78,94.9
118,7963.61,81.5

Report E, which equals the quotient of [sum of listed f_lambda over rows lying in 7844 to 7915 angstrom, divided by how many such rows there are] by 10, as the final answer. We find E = 9.3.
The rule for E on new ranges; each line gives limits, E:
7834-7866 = 8.4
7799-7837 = 10.1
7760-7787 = 9.7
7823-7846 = 9.3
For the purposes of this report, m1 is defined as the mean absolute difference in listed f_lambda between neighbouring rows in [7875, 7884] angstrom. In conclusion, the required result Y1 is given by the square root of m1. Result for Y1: 4.1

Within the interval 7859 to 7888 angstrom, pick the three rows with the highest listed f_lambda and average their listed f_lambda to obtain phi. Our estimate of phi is 110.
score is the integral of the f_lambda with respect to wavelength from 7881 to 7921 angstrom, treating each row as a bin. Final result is 3881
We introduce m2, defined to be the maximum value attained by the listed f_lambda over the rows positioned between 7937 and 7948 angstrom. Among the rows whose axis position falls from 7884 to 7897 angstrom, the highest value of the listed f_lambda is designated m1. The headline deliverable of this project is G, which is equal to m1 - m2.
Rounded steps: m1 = 131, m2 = 98.4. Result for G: 32.6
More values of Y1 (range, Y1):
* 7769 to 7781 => 2.7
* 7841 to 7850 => 3.2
